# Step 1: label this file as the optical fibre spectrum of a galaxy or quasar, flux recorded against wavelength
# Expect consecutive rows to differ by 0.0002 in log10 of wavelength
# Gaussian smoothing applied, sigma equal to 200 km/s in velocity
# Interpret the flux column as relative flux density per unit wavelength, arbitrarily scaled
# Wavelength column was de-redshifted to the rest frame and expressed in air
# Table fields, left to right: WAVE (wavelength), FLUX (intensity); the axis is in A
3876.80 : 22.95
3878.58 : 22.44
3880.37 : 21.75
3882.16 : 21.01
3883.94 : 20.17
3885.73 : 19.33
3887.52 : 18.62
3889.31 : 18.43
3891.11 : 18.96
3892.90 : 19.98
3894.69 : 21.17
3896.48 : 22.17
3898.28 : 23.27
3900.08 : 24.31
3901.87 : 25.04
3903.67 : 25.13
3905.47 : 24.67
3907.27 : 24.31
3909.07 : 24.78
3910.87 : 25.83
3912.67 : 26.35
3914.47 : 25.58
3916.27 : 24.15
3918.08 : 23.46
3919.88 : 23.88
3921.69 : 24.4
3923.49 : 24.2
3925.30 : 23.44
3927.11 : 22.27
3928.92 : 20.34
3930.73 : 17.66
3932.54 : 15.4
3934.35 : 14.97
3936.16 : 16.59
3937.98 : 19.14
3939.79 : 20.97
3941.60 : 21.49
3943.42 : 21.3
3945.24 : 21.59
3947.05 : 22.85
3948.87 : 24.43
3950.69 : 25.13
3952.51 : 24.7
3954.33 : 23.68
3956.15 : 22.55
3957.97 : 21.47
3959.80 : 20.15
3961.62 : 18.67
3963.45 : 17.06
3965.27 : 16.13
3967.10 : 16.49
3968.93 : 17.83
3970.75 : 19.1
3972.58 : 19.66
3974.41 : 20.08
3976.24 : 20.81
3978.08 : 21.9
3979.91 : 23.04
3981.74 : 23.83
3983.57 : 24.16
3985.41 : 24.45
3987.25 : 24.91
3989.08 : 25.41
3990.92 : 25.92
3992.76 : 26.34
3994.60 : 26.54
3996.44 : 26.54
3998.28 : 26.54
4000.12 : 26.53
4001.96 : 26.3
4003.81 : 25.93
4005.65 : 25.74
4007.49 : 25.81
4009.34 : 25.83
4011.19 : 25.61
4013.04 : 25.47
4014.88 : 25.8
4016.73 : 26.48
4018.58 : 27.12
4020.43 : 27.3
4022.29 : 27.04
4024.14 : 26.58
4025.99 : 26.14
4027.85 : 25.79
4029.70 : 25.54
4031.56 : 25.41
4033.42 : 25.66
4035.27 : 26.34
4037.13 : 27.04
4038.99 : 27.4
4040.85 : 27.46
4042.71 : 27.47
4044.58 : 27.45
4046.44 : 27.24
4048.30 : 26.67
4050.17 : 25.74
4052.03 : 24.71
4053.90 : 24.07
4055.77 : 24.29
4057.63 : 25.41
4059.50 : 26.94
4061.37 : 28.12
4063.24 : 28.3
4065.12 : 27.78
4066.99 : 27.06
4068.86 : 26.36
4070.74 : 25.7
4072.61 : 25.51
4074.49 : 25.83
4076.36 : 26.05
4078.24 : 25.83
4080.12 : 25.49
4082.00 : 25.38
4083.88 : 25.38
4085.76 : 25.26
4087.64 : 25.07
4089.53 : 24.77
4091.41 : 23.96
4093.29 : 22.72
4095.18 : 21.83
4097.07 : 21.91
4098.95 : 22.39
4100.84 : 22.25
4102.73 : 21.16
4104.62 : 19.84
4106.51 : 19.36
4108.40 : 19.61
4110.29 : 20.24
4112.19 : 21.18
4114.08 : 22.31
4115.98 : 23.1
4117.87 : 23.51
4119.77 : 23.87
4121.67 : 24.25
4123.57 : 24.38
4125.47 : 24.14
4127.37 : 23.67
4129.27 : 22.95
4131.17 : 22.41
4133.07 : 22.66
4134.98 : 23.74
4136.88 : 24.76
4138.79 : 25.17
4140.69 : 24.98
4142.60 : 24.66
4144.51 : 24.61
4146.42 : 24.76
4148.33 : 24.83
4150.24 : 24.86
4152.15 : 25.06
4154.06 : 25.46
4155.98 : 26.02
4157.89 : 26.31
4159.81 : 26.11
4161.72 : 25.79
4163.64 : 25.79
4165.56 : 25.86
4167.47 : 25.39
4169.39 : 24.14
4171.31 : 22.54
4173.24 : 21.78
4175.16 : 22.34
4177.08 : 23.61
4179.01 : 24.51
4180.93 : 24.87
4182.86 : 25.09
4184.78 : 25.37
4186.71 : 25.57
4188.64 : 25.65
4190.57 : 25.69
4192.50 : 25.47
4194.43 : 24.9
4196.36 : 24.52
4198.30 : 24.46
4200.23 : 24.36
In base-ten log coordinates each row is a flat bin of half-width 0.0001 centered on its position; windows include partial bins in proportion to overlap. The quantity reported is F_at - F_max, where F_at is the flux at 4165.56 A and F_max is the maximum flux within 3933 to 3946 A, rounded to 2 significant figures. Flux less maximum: 4.3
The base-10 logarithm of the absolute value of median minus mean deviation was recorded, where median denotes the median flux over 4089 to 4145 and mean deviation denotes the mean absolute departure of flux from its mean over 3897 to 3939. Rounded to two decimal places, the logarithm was 1.31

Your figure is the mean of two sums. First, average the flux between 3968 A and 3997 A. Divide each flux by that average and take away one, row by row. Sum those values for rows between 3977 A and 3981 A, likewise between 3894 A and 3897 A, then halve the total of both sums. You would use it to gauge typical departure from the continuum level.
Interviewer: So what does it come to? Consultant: -0.09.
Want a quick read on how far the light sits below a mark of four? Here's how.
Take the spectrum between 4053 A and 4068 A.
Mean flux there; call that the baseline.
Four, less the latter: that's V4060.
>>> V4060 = -22.5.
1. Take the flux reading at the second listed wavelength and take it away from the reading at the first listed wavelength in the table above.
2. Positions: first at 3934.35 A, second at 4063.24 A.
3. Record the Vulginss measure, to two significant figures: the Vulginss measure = -13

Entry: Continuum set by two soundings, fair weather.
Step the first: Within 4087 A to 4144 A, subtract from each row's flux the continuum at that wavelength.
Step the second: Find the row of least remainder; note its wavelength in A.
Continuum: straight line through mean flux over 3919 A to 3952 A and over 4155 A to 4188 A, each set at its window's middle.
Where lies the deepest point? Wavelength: 4106.51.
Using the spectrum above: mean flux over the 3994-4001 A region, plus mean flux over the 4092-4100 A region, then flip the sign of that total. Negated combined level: -49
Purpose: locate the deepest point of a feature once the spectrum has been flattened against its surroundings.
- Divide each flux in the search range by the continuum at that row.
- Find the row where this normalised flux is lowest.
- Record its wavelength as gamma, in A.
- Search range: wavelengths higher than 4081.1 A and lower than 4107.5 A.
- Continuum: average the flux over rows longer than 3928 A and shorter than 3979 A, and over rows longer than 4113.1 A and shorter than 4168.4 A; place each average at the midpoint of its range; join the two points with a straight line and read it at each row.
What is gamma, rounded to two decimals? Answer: 4106.51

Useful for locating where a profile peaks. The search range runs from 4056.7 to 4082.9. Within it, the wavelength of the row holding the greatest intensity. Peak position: 4063.24 A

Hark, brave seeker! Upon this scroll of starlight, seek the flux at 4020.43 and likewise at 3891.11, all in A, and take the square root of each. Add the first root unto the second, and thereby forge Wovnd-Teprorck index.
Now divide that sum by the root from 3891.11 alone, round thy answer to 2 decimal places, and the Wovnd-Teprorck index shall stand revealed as 2.20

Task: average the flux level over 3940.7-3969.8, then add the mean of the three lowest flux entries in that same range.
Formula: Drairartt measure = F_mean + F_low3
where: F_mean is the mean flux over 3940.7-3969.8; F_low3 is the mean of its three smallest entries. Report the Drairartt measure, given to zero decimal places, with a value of 38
